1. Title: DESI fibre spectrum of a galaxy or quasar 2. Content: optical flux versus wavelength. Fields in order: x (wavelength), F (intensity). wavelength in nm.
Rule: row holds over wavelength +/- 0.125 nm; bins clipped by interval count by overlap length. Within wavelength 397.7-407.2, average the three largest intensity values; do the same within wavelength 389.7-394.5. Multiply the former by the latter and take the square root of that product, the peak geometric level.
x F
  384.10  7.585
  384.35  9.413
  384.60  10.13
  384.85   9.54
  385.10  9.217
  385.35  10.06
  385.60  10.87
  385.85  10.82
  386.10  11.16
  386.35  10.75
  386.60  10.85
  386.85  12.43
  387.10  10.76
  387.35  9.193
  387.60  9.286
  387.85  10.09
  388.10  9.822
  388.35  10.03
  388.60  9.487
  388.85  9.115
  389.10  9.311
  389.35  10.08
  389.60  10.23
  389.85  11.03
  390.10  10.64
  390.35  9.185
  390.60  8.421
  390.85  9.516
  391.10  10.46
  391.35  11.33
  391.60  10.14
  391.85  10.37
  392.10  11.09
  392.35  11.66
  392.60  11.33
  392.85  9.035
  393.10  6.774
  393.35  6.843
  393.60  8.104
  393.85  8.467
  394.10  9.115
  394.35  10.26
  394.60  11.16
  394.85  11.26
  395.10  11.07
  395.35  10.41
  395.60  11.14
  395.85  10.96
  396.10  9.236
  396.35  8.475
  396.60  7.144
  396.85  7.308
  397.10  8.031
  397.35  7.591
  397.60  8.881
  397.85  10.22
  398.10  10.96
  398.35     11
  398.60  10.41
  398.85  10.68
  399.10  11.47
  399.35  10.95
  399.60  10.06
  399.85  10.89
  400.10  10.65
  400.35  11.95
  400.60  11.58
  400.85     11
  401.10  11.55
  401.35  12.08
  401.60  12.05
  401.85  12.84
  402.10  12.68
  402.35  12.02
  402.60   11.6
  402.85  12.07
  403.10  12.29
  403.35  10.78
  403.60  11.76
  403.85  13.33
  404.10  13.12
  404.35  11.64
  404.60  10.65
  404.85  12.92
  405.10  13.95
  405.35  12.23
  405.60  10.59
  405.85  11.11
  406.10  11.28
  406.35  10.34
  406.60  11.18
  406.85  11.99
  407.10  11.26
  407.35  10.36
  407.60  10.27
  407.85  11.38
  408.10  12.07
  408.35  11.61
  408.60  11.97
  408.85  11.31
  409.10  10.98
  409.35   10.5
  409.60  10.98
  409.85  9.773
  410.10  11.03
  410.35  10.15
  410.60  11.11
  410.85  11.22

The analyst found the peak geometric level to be 12.4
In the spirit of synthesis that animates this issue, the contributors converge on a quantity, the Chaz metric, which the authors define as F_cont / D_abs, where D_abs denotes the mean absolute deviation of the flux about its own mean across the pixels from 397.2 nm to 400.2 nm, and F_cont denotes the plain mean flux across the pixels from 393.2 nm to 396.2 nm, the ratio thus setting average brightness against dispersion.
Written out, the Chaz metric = 13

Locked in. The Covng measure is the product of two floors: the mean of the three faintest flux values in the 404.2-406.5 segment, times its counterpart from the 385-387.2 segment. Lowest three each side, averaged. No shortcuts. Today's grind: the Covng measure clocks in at 105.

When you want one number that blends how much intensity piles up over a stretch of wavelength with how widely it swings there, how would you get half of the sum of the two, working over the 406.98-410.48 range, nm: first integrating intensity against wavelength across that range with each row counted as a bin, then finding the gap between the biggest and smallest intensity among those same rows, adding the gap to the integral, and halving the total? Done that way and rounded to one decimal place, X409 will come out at 20.4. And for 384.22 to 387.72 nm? 19.7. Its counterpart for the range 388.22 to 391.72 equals 18.8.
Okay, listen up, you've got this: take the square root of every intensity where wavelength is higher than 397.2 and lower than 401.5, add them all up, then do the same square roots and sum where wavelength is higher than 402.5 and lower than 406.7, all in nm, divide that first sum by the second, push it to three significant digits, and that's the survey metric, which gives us 0.951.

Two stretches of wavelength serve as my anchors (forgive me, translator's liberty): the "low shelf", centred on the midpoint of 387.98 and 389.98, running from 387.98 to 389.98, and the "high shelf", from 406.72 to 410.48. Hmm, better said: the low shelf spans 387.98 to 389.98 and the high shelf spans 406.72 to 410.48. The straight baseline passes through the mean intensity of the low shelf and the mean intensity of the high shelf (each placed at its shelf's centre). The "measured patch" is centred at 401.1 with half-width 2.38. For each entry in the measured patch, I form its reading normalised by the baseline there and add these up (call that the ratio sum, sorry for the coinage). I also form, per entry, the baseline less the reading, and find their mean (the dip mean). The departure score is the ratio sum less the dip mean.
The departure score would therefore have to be 21.6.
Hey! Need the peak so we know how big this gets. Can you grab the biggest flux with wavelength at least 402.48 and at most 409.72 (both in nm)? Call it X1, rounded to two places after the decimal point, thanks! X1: 13.95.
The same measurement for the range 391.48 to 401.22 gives 11.95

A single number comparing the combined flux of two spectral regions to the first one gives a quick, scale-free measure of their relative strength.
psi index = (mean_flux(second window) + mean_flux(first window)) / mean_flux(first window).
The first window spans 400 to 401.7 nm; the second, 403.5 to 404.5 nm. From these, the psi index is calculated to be 2.08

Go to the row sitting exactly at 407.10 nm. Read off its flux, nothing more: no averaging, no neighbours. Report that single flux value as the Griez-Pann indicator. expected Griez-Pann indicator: 11.26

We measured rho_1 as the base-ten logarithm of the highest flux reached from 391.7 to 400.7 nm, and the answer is 1.077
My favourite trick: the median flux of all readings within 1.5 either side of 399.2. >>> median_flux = 10.9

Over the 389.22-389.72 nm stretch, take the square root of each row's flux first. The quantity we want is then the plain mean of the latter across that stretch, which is 3.19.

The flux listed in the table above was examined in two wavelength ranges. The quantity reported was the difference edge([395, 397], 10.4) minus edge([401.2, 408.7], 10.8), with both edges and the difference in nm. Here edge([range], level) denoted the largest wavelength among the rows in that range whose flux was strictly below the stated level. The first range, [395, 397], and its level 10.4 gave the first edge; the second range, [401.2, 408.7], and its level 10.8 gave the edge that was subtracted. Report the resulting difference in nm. -10.75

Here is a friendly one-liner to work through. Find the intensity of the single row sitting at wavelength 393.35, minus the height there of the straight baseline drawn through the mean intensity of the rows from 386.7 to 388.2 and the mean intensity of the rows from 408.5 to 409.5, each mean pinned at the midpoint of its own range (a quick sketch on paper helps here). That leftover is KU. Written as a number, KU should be -3.7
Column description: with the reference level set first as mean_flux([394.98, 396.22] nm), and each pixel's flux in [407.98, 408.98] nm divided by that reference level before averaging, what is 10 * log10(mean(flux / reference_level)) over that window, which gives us 0.46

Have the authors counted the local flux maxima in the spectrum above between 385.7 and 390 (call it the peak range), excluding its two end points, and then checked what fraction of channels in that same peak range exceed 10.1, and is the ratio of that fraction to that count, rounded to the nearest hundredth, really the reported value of 0.12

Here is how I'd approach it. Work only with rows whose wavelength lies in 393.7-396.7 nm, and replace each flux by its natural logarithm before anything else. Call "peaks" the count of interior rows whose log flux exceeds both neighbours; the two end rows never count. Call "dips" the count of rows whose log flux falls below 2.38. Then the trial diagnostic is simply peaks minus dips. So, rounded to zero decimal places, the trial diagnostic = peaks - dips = -5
